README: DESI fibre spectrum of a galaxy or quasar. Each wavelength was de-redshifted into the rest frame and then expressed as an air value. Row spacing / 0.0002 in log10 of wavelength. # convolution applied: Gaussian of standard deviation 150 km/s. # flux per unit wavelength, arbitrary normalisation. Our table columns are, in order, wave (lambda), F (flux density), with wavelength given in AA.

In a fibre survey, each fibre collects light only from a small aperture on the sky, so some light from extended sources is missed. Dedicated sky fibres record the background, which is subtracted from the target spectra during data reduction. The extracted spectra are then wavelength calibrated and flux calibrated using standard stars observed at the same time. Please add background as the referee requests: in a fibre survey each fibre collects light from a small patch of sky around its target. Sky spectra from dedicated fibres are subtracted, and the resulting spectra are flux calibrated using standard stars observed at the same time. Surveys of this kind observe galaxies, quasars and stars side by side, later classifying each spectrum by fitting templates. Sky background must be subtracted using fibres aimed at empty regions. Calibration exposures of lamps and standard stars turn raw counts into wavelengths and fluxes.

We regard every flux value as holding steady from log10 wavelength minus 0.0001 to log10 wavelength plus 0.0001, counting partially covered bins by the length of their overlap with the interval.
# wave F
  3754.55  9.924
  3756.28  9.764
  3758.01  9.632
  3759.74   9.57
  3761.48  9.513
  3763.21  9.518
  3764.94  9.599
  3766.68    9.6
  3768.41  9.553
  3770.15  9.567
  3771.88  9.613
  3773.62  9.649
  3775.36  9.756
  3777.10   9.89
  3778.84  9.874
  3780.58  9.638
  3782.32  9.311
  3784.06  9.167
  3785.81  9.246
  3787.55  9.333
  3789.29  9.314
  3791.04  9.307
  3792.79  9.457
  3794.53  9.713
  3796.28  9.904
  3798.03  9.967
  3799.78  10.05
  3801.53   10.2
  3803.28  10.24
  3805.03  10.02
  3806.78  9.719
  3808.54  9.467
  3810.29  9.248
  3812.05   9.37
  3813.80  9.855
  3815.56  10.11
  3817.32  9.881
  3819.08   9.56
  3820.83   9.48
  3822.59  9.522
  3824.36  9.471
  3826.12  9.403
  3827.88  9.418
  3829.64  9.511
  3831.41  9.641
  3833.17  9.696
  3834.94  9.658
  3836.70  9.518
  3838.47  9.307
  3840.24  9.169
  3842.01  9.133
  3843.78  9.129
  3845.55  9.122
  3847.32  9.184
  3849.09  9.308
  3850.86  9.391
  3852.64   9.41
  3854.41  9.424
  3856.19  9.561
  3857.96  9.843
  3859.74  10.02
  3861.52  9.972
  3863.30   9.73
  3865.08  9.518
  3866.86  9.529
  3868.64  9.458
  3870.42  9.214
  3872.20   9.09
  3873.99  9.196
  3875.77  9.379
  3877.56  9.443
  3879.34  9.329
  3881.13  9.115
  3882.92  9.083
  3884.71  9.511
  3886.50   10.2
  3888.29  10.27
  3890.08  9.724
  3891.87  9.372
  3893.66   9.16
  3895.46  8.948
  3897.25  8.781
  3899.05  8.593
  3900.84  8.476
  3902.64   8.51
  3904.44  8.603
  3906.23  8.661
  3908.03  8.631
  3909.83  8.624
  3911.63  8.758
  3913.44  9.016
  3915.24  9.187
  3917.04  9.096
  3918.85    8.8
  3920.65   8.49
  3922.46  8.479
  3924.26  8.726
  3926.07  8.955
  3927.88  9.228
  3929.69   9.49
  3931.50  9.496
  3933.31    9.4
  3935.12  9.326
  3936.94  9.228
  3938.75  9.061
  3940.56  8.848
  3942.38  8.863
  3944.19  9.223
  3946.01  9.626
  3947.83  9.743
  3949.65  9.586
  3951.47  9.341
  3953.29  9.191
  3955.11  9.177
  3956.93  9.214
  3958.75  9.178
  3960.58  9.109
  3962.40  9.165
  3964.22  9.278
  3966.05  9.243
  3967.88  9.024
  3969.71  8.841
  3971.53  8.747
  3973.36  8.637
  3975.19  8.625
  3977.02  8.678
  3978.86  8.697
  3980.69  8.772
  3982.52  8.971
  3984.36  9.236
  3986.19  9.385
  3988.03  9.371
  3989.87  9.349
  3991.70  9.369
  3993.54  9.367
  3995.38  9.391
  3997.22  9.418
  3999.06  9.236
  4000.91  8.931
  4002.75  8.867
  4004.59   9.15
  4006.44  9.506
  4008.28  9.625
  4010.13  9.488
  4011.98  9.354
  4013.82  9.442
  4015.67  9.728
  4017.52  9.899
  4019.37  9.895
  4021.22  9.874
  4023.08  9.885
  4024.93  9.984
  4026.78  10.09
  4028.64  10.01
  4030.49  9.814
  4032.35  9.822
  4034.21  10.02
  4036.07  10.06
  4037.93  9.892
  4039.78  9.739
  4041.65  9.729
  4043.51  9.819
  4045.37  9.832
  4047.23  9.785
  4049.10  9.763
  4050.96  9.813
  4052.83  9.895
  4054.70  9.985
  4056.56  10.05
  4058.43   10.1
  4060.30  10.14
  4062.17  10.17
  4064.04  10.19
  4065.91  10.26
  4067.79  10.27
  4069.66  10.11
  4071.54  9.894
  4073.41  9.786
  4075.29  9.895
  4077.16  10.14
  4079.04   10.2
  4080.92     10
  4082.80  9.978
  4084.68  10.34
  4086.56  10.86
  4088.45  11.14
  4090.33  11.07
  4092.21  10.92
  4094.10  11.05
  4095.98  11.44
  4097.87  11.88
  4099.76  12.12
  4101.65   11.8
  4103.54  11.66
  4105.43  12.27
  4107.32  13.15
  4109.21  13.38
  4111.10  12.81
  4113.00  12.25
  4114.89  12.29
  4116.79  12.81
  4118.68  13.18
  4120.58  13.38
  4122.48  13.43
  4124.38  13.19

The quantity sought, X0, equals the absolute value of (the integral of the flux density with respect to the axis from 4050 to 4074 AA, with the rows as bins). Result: 241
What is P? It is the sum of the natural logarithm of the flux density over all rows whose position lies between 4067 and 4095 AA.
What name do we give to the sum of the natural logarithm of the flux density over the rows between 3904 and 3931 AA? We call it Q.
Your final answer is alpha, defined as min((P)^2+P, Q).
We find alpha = 32.7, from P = 35.1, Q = 32.7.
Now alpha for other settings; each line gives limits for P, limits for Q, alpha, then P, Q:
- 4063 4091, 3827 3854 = 33.6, 34.9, 33.6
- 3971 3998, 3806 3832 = 33.9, 33.1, 33.9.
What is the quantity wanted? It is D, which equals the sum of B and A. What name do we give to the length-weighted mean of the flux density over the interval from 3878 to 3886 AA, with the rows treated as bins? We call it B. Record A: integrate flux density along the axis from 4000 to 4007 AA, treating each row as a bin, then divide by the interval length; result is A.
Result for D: 18.4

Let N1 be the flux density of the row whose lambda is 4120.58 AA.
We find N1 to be 13.38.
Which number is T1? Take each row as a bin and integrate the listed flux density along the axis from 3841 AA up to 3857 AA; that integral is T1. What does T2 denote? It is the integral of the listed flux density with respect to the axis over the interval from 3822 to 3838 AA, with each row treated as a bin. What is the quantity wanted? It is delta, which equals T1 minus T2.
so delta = -4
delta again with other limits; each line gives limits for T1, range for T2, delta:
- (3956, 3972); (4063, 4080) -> -26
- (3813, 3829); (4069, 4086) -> -17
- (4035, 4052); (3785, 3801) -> 13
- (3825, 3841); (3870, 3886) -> 3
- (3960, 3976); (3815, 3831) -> -10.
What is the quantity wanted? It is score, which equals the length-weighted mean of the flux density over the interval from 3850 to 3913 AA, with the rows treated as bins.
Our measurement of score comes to 9.27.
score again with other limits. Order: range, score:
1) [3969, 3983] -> 8.74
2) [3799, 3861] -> 9.57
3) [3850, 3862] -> 9.65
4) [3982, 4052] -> 9.61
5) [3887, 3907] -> 9.04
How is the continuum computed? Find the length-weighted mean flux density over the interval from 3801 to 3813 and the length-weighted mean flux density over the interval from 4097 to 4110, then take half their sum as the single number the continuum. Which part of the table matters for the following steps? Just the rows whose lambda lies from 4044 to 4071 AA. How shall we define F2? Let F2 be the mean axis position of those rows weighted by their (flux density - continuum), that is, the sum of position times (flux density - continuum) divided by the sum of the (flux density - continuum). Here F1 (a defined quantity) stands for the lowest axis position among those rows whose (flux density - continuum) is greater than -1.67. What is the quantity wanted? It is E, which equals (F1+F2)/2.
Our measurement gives 4050.8 AA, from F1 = 4045.37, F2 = 4056.3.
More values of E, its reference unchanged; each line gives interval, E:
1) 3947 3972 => 3954.2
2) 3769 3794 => 3776.1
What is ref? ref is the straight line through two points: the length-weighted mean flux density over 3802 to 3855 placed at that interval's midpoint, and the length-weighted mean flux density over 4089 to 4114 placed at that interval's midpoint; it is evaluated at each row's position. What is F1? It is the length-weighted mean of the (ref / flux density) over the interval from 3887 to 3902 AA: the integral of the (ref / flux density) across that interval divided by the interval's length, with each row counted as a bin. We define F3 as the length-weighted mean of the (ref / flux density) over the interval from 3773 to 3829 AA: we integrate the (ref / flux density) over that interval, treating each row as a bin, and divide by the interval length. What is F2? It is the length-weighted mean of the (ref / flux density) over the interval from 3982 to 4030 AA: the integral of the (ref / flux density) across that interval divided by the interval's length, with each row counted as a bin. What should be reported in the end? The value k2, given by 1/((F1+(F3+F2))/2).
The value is 0.617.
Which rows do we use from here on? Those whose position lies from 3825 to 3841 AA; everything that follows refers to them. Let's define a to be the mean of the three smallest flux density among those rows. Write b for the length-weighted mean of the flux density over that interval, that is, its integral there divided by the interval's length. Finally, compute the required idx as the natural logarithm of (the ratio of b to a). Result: 0.020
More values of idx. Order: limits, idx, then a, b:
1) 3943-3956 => 0.022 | 9.2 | 9.40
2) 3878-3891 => 0.045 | 9.2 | 9.60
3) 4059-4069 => 0.003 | 10.2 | 10.20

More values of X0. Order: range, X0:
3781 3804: 221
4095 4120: 310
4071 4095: 250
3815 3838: 221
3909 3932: 206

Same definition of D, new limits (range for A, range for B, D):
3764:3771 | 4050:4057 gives 19.5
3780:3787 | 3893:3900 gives 18.2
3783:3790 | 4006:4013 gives 18.8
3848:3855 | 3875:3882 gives 18.7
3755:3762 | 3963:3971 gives 18.7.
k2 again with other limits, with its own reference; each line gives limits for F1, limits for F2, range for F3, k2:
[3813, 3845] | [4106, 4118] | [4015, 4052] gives 0.646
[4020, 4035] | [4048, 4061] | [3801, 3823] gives 0.613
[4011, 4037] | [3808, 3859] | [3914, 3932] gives 0.604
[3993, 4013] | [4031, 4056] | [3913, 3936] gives 0.571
